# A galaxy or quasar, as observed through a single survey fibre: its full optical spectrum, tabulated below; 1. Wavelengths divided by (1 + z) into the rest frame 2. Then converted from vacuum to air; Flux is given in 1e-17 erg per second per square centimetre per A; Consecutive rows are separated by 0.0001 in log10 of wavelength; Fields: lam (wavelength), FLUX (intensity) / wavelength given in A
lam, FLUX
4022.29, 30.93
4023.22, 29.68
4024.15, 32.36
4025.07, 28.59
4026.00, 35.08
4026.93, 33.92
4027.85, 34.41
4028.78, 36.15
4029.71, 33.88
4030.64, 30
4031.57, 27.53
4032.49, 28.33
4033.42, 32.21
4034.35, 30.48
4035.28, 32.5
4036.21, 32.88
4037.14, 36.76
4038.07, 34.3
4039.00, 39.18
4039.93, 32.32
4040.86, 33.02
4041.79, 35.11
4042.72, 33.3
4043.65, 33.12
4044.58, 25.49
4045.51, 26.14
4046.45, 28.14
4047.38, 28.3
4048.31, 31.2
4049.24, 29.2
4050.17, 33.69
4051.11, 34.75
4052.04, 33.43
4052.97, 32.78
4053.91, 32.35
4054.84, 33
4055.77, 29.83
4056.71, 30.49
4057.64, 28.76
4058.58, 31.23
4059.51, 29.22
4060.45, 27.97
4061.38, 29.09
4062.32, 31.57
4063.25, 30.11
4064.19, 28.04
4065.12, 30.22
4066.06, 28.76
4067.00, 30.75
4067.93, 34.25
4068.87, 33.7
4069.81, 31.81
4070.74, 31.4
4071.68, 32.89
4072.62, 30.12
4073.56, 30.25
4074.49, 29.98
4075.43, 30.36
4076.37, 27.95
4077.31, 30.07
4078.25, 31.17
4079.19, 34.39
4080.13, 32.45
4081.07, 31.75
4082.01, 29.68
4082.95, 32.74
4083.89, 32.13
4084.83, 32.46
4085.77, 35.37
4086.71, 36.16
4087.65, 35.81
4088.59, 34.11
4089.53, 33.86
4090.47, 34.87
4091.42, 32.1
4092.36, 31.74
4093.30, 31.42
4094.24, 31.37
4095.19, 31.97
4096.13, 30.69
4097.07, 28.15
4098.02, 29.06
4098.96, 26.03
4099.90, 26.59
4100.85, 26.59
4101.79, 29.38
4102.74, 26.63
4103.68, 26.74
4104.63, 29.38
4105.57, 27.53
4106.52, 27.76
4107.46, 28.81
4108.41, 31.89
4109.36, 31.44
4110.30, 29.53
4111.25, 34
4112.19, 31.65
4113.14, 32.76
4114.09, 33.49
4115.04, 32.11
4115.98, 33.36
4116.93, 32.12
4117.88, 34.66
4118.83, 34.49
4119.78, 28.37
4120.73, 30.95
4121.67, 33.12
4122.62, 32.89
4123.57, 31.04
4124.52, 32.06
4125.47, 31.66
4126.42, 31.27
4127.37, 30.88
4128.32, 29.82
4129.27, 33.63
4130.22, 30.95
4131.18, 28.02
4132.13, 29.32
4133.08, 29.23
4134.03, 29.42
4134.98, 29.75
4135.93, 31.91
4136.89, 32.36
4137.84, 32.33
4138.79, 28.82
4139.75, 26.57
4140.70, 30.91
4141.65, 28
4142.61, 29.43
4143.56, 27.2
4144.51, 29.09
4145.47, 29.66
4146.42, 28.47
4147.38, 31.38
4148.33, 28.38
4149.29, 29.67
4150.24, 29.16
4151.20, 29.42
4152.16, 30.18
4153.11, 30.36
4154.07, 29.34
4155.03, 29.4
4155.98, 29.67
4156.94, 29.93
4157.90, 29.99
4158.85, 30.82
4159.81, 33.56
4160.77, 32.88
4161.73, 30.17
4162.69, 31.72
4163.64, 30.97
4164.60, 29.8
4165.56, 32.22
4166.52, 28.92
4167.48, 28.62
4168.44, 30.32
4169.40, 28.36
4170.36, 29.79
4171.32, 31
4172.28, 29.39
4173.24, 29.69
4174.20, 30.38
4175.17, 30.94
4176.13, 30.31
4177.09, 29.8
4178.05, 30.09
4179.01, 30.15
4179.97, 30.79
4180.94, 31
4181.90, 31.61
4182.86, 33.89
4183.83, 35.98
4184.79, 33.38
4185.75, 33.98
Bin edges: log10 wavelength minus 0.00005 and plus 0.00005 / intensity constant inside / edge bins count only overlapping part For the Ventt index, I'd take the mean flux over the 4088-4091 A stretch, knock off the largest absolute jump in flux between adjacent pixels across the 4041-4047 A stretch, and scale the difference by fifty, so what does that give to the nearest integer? 1332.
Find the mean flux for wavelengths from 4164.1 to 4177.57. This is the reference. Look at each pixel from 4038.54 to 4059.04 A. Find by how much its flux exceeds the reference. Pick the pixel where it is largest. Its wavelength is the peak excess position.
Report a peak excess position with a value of 4039.00 A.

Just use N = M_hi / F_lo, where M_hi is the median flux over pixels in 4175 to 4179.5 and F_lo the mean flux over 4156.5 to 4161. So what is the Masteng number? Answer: 0.96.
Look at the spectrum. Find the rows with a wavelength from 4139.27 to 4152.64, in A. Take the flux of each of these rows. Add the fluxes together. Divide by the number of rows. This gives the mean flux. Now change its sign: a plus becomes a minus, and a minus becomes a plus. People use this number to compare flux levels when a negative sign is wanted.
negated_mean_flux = -29.1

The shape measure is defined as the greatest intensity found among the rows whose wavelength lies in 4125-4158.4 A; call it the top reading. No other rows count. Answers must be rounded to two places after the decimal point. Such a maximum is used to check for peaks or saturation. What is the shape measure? 33.63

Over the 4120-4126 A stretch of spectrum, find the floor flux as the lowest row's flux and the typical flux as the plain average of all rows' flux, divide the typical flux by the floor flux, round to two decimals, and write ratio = 1.03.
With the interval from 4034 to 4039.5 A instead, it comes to 1.13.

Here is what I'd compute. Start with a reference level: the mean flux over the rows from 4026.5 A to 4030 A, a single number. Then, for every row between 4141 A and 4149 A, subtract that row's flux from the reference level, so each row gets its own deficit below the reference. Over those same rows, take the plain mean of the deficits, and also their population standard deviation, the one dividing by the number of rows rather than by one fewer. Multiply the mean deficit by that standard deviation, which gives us 6.7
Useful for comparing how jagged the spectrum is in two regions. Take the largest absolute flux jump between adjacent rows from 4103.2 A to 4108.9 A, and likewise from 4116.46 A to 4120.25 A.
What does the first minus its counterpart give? -3.0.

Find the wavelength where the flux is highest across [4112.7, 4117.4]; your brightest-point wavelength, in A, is 4114.09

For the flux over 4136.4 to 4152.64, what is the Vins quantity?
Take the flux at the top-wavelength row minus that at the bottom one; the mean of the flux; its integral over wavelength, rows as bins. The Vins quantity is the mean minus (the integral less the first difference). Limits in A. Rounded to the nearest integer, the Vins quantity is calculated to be -451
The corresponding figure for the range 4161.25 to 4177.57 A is -462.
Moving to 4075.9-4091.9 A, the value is -487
